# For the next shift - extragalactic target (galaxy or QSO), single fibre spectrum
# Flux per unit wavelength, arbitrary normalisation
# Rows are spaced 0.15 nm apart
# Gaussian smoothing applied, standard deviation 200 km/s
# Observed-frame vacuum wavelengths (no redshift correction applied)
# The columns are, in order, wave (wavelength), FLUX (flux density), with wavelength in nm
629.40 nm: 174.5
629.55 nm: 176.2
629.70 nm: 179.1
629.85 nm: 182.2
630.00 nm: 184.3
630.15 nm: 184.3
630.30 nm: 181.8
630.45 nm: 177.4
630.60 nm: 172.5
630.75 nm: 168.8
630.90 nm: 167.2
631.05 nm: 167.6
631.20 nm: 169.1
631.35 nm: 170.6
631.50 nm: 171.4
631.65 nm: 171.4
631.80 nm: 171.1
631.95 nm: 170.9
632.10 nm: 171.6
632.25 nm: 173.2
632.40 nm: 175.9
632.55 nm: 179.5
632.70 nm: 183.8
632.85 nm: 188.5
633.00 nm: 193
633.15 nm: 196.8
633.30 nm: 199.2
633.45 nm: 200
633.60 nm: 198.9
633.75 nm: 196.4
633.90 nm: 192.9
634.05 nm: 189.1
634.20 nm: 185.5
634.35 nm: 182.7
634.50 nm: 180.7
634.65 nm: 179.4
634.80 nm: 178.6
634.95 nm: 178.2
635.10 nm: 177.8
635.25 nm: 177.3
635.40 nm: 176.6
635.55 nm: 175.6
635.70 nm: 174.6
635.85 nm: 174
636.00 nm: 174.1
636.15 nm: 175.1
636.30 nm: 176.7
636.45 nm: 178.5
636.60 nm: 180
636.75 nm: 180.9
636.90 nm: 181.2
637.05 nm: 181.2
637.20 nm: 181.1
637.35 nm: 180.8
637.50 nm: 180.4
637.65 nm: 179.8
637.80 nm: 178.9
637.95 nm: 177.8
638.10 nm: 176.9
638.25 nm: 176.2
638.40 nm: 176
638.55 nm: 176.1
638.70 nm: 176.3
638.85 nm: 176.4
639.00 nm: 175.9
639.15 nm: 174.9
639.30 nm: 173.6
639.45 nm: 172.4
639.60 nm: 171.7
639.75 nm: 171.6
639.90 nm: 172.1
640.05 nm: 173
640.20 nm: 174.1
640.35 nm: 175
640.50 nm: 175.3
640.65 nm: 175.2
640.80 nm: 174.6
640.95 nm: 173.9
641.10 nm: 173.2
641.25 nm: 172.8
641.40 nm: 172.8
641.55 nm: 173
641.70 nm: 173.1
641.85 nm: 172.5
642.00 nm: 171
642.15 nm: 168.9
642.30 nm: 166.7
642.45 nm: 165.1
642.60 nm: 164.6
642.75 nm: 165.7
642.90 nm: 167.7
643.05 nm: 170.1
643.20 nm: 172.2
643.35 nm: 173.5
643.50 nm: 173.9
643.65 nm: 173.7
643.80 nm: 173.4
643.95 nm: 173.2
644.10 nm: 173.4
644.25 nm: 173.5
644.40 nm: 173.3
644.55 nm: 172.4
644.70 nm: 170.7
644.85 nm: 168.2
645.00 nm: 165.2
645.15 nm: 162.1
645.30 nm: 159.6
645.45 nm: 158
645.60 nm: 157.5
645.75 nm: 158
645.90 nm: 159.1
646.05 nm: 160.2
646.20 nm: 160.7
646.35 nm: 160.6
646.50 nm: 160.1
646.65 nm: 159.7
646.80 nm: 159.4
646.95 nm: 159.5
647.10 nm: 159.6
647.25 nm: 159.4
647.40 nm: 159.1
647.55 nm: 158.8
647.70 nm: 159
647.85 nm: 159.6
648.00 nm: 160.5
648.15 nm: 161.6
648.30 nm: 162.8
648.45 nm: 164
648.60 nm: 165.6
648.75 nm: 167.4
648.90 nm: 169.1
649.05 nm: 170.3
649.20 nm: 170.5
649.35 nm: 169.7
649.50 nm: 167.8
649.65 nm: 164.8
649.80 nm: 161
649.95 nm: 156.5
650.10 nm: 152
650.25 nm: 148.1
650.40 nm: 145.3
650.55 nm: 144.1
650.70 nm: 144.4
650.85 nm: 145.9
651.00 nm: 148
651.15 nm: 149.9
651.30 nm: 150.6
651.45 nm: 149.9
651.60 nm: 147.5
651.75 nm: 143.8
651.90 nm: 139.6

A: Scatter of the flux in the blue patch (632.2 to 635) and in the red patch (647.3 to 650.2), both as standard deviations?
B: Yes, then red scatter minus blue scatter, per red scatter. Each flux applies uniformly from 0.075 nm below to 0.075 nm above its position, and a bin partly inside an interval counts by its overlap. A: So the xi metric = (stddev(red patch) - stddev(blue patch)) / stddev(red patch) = -1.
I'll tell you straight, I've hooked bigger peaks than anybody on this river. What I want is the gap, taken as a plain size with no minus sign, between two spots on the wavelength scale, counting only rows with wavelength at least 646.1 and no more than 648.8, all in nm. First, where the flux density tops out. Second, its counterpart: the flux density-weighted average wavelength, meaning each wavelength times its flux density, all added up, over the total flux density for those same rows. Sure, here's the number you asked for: 1.27 nm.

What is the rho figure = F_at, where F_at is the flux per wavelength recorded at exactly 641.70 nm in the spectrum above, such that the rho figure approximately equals 173.1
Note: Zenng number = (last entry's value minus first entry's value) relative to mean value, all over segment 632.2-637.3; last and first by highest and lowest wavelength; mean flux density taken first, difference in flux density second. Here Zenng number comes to 0.043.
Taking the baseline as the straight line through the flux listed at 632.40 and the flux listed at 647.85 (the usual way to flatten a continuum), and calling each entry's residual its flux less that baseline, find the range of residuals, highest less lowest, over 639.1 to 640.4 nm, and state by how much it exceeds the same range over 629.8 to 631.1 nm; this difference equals -12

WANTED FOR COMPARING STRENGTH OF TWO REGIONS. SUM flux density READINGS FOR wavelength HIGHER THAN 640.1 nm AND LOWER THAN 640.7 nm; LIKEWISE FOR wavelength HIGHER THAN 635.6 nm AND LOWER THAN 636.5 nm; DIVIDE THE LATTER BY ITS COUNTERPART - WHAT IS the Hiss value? 1.5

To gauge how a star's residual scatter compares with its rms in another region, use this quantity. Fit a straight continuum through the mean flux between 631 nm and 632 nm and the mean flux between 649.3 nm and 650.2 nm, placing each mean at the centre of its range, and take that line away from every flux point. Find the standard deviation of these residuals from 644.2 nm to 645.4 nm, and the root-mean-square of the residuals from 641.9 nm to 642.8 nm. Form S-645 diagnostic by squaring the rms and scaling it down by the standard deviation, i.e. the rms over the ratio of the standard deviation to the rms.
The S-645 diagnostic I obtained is 2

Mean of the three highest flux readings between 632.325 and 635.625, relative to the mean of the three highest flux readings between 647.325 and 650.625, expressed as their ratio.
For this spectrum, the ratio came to 1.17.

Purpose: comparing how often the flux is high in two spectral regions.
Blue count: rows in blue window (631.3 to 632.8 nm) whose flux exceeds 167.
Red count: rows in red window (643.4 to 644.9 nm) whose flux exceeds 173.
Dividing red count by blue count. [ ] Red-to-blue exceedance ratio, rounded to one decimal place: 0.7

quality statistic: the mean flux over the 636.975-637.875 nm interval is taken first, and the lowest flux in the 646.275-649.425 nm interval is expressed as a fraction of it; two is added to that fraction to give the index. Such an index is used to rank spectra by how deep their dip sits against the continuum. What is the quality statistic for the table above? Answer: 2.88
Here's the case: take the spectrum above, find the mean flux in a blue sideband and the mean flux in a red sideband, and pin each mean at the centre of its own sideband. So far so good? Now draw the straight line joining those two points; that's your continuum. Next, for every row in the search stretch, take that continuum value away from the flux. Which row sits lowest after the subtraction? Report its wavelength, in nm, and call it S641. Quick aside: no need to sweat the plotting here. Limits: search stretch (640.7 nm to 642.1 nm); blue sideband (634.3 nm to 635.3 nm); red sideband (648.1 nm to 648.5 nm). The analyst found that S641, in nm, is 642.00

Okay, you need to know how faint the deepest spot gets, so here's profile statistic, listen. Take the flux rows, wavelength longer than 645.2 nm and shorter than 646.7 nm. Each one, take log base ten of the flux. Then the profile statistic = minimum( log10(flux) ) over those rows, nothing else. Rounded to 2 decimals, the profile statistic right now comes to 2.20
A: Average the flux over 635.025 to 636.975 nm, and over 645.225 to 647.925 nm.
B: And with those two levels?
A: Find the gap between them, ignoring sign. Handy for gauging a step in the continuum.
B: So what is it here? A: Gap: 18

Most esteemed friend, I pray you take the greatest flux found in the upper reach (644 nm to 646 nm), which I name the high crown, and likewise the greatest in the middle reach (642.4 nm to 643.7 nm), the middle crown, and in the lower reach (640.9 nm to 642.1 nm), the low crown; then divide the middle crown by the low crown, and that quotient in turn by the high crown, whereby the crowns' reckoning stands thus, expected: 0.0058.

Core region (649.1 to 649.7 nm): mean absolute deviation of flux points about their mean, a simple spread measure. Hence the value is 1.9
